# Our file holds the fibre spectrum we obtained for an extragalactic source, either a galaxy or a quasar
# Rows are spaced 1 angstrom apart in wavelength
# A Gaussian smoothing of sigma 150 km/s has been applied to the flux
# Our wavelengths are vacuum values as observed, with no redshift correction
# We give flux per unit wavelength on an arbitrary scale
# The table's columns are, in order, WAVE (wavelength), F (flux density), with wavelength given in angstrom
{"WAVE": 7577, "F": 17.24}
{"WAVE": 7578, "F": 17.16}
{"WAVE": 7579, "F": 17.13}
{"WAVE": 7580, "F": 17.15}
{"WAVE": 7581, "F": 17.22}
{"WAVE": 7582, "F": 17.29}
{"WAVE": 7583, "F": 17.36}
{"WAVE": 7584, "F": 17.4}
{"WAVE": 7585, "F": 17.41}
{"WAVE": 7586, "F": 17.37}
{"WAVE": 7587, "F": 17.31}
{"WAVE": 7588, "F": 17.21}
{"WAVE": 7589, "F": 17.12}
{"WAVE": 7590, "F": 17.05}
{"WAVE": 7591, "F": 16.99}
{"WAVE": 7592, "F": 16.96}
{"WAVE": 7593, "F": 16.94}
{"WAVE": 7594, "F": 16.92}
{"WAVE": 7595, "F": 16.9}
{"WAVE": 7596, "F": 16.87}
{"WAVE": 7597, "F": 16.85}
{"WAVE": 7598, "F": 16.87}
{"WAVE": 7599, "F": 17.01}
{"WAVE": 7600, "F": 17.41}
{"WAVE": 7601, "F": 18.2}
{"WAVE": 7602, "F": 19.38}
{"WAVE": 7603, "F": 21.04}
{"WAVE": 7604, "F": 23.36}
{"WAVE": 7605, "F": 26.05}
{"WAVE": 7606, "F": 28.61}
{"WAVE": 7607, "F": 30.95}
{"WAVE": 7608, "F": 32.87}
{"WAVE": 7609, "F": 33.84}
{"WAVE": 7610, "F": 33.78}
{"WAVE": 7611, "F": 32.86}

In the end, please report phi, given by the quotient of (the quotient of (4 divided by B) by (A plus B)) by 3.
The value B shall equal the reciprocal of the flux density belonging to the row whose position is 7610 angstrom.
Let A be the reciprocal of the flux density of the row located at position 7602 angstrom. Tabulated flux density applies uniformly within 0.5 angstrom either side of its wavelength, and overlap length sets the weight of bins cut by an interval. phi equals 555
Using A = 0.052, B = 0.030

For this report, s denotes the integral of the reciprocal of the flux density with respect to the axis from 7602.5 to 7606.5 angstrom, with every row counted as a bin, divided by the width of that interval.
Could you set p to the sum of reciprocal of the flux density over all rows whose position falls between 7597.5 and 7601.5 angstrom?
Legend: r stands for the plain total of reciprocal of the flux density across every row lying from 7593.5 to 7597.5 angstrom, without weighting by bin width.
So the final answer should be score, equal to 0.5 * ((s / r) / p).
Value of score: 0.4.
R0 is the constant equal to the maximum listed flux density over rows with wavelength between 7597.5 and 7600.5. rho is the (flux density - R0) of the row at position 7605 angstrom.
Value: 8.6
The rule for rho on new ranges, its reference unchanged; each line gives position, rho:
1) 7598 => -0.5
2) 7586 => 0.0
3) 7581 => -0.2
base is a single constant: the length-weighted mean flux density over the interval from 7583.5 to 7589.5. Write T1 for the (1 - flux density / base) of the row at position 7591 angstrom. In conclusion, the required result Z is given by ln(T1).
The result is -4.0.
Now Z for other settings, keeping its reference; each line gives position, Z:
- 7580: -4.7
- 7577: -5.6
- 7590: -4.2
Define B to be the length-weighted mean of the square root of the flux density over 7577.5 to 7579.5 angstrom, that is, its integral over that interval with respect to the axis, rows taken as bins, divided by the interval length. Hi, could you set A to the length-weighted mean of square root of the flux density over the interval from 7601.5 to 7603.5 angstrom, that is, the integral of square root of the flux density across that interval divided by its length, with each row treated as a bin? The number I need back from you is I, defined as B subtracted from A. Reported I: 0.4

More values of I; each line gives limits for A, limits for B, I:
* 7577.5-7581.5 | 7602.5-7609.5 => -1.1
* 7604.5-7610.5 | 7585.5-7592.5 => 1.4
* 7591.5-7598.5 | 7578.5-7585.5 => 0.0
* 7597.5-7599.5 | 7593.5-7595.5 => 0.0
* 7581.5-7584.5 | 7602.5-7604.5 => -0.5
